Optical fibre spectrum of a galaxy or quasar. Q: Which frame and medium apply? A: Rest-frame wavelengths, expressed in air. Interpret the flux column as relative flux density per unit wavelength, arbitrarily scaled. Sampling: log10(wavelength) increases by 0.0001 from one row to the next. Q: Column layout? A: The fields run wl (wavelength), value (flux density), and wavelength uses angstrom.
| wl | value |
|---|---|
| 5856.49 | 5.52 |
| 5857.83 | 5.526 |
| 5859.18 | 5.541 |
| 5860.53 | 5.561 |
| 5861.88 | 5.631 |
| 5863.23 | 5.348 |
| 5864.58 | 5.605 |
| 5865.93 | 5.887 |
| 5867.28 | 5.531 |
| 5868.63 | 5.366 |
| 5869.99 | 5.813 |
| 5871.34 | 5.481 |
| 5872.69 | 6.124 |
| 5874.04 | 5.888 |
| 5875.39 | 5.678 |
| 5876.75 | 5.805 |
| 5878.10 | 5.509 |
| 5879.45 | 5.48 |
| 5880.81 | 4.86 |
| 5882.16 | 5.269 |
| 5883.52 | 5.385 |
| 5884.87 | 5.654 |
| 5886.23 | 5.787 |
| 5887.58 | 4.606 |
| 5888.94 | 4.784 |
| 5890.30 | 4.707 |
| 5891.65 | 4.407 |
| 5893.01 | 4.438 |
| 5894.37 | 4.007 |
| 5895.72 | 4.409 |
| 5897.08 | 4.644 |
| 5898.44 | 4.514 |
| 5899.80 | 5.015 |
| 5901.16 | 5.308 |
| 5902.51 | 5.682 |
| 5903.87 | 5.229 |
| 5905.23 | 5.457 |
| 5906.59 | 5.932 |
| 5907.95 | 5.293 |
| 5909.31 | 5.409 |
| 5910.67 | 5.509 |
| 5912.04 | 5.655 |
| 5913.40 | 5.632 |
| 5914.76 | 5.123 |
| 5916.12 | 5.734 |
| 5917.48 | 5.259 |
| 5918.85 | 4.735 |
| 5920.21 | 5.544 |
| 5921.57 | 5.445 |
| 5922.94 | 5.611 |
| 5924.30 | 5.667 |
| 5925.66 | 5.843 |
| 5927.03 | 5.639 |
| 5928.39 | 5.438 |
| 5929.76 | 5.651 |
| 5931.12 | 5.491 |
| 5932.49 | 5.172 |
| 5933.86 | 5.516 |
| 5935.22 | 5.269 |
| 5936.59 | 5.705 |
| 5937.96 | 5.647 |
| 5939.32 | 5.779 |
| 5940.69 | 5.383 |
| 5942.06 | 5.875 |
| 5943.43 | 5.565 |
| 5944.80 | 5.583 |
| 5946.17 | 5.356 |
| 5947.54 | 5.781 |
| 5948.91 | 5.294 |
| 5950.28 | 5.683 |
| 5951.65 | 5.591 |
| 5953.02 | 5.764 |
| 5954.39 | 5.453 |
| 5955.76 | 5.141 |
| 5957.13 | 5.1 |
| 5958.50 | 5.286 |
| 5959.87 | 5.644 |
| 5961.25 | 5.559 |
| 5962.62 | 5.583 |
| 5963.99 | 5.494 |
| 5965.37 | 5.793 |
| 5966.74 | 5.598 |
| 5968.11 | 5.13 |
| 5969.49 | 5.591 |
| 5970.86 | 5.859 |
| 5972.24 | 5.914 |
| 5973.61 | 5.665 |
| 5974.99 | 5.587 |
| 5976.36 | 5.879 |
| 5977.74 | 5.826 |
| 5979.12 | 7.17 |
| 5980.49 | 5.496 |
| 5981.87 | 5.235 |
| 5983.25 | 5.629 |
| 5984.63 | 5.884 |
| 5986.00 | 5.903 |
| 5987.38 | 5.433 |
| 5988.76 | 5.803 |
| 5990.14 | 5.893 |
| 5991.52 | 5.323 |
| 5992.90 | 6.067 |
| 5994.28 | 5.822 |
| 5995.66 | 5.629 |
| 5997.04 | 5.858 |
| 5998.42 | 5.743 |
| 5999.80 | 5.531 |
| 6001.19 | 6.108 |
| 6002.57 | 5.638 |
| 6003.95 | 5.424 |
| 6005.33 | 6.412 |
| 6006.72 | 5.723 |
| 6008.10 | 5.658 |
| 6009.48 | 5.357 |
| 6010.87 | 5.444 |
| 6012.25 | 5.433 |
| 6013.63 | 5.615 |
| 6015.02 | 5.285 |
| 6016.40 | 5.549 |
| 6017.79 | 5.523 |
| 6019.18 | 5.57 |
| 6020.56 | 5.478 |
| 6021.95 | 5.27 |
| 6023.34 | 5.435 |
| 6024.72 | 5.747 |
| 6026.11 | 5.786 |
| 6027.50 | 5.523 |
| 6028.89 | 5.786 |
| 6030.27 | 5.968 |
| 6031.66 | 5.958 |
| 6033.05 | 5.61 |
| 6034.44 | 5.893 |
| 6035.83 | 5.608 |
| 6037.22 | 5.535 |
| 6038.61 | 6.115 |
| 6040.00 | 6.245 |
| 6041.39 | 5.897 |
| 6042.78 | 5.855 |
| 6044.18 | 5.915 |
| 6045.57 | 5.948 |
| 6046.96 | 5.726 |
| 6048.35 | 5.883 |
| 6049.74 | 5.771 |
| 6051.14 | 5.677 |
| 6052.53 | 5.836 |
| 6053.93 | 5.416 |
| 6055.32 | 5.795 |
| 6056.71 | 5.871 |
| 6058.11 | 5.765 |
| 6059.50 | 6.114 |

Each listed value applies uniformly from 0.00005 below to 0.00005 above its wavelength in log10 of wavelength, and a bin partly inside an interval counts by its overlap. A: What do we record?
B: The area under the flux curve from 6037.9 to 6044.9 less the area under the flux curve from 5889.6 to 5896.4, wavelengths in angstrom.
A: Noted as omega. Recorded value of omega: 12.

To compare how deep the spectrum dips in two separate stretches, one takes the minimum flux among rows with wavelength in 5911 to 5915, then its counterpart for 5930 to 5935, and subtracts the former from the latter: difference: 0.0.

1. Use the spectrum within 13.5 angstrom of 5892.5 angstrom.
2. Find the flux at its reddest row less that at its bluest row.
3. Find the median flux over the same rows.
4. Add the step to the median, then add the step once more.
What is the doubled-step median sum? 4.89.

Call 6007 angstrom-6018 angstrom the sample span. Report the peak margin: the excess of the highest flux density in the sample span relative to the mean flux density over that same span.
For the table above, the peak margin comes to 0.17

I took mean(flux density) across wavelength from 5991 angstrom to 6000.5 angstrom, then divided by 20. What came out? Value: 0.286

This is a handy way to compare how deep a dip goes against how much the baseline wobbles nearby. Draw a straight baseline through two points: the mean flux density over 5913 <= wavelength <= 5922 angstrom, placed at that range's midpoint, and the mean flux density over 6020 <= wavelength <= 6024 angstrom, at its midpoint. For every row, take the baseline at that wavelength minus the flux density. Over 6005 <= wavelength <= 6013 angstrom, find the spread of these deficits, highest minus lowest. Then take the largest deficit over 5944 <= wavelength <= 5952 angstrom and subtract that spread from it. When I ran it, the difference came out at -1.0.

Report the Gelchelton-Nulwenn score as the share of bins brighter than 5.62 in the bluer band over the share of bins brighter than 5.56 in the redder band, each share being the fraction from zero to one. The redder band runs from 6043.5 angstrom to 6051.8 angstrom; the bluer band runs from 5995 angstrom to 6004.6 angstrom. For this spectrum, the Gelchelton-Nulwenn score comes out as 0.71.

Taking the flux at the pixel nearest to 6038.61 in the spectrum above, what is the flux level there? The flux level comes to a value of 6.115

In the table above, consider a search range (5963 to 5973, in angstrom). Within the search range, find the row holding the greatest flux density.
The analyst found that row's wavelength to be 5972.24 angstrom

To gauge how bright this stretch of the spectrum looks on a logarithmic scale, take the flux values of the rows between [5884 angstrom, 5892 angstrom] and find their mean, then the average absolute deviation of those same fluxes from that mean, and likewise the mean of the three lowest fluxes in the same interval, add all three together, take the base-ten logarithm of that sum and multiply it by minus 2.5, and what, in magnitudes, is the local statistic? -2.51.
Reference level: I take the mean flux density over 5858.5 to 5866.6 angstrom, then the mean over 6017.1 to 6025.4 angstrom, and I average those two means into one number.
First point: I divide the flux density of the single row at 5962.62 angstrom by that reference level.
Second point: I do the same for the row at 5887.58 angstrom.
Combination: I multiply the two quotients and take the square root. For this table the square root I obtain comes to 0.91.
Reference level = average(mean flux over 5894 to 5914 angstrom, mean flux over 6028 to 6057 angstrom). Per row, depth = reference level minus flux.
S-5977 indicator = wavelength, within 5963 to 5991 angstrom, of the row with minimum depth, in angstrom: 5979.12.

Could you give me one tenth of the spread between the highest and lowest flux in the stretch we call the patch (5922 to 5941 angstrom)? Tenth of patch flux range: 0.067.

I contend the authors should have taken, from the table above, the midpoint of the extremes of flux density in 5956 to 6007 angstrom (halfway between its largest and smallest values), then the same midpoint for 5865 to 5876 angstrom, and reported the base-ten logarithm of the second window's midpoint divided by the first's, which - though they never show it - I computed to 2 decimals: -0.03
